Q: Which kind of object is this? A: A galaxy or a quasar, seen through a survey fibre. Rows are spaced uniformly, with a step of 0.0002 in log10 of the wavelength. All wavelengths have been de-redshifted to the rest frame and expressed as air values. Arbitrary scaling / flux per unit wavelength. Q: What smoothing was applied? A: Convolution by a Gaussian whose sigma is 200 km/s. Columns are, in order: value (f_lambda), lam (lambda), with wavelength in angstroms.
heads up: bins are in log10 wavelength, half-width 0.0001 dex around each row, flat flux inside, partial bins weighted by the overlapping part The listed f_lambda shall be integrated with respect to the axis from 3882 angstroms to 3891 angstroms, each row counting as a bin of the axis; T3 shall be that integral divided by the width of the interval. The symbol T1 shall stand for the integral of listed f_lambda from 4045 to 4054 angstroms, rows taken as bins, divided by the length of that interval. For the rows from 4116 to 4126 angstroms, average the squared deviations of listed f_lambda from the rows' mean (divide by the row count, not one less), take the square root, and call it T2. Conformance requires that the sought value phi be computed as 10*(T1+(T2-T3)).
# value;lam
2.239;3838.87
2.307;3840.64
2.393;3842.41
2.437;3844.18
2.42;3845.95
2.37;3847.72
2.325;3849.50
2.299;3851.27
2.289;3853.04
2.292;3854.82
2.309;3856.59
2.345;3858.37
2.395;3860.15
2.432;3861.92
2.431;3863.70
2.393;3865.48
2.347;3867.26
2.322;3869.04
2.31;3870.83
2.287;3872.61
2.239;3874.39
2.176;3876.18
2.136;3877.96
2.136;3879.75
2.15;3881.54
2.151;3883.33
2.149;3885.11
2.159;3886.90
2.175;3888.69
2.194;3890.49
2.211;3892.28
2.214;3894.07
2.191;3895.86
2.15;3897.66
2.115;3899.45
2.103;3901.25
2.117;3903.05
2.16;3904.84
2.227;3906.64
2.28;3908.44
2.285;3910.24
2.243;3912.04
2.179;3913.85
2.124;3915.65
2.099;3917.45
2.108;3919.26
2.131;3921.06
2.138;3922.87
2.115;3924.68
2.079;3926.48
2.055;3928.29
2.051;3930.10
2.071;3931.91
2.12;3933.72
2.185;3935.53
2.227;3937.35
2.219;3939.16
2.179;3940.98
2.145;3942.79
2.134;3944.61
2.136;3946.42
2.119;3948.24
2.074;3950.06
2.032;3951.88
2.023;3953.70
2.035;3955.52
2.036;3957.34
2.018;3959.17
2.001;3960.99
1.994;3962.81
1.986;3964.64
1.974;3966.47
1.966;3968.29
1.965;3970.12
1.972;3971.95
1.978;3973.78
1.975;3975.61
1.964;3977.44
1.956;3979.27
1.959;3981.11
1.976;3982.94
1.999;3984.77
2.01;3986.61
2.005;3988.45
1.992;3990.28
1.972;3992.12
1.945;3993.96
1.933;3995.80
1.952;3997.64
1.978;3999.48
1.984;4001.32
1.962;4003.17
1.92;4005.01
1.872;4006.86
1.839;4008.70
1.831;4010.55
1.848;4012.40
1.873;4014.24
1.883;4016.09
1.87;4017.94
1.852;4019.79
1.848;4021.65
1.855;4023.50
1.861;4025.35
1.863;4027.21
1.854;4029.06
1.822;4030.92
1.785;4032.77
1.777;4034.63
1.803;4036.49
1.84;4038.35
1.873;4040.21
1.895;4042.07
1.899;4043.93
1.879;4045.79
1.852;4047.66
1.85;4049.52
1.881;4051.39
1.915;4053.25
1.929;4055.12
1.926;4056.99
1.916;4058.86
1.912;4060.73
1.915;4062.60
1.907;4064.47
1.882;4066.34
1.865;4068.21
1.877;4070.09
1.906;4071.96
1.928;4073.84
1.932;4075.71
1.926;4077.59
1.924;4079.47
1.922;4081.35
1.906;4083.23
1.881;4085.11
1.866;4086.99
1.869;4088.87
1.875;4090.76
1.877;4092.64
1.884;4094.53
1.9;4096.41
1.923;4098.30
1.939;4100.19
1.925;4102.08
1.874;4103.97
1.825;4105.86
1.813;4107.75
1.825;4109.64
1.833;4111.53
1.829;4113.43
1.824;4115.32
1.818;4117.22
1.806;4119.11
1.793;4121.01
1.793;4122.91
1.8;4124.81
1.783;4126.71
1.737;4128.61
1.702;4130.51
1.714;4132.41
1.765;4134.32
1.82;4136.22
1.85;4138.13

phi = -2.8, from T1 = 1.87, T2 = 0.009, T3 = 2.16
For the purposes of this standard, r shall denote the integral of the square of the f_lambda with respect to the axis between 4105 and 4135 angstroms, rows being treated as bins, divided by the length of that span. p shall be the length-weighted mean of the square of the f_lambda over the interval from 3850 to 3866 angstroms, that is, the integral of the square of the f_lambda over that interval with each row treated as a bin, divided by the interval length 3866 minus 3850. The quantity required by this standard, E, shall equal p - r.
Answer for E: 2.3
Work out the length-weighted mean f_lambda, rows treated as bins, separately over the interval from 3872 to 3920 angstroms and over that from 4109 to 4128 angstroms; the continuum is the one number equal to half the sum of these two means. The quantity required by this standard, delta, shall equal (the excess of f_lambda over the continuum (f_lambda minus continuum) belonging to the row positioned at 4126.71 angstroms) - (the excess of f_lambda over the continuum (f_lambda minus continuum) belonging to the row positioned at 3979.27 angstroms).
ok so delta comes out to -0.17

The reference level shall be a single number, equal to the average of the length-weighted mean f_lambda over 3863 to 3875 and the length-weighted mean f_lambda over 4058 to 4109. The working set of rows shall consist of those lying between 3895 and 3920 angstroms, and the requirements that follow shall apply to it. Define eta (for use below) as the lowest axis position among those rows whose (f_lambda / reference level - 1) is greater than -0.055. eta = 3895.86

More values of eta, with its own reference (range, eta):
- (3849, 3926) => 3849.50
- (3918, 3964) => 3919.26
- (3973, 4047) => 3984.77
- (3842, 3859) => 3842.41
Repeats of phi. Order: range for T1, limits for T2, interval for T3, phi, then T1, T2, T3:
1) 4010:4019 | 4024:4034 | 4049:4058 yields -0.1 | 1.86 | 0.030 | 1.90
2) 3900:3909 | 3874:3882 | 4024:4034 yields 3.7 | 2.17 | 0.039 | 1.84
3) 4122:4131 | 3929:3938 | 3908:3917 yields -3.8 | 1.77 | 0.067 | 2.21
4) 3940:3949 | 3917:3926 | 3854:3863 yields -2.0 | 2.14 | 0.014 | 2.36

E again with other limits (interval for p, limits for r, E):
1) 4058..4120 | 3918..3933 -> -0.8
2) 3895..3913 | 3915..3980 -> 0.5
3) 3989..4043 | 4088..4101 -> 0.0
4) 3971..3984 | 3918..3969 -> -0.5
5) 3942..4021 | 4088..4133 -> 0.5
